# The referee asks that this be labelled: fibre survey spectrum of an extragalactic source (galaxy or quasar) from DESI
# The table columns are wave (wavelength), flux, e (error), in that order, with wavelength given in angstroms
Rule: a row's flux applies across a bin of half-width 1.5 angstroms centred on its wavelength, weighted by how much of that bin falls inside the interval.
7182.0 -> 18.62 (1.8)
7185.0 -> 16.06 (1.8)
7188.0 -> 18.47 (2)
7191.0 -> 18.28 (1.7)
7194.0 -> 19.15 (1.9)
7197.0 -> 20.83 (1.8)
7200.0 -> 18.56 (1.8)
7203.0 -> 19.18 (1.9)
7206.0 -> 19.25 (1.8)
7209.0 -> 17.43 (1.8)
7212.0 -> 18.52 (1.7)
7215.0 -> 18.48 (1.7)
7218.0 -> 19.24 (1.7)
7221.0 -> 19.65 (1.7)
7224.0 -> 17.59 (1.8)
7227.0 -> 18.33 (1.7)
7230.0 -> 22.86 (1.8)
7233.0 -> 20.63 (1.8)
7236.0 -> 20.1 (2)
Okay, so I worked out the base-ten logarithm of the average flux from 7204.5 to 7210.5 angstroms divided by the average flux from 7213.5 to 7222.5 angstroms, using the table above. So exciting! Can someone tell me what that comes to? -0.018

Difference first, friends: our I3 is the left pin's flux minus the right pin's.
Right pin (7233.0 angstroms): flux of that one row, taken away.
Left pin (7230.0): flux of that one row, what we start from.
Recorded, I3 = 2.2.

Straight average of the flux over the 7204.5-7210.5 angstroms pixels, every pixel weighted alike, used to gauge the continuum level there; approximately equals 18.3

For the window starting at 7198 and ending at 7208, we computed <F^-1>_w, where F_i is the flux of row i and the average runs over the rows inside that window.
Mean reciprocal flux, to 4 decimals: 0.0527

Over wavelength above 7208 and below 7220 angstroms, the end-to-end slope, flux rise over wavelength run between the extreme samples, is 0.20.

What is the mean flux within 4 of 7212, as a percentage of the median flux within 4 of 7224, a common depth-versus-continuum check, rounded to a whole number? 99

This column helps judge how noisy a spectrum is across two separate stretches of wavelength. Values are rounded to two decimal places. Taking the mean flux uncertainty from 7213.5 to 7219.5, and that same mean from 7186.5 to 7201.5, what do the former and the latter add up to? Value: 3.54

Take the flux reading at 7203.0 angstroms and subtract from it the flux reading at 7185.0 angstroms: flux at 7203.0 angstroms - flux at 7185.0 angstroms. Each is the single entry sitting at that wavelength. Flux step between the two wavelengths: 3.1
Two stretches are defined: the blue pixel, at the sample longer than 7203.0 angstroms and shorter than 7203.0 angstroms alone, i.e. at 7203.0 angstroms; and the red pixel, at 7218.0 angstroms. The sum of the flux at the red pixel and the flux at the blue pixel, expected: 38.4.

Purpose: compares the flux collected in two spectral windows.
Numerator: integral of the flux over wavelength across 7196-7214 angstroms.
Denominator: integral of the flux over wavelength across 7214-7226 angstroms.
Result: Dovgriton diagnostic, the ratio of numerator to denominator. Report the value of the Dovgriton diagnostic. 1.5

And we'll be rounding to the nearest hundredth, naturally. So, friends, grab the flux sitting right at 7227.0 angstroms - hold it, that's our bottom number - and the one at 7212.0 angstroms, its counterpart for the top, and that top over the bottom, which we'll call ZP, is 1.01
